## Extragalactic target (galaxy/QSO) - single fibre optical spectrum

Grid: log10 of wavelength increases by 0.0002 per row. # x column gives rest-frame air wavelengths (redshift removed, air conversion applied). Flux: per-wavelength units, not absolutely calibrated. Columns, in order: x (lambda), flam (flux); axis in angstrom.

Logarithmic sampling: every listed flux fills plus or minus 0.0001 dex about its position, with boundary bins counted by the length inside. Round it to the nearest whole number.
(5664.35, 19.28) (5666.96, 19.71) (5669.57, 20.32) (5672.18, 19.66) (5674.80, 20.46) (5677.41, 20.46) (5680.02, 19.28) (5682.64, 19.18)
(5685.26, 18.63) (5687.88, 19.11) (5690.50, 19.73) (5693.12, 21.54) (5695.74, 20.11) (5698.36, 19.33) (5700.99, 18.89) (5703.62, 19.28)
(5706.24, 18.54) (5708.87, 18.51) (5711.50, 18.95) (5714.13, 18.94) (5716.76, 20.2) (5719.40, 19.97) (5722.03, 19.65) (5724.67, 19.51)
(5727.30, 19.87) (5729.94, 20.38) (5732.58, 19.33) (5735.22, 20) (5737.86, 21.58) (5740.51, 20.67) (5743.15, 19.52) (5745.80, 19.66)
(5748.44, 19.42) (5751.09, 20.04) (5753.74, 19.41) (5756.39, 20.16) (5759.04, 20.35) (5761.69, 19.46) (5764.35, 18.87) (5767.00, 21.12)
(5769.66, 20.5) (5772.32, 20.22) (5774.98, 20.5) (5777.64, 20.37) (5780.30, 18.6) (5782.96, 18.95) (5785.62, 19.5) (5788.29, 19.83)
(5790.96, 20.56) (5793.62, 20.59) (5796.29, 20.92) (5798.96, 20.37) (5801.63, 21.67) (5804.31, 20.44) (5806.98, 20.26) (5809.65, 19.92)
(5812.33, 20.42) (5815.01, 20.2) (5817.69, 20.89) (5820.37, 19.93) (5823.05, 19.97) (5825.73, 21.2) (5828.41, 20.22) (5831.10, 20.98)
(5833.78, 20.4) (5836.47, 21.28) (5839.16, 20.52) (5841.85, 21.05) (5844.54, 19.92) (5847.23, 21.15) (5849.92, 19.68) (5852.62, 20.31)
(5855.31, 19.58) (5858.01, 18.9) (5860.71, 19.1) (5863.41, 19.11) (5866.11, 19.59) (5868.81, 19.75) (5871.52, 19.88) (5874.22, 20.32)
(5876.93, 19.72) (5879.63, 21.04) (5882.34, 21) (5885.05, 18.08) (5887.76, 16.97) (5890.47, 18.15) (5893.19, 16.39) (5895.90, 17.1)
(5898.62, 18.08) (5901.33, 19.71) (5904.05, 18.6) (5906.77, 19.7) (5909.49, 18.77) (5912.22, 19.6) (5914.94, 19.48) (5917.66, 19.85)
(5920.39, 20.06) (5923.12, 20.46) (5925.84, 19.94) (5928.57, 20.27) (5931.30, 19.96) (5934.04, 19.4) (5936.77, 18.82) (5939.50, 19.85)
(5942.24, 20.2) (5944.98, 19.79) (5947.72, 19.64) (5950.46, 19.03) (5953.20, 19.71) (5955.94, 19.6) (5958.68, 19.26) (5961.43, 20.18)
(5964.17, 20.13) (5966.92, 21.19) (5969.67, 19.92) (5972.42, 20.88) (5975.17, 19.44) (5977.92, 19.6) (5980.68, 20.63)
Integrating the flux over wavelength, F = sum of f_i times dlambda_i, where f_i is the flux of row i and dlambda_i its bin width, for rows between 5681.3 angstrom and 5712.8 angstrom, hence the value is 608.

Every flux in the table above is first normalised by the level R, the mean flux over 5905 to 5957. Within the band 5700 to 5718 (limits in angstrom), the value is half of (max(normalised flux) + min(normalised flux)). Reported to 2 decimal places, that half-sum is 0.98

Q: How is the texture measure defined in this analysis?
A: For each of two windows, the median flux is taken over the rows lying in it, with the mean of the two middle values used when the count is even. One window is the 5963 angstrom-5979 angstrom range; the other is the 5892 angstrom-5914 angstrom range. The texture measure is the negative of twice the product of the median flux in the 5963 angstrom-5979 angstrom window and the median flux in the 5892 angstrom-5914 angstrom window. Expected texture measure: -748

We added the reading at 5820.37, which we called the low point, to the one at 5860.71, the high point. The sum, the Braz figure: 39.0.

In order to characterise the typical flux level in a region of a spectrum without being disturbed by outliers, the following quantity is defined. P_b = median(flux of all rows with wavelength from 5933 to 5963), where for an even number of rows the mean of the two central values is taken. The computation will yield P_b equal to 19.6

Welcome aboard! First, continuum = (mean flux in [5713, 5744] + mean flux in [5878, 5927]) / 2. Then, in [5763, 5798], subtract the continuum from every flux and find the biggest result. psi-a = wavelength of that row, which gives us 5767.00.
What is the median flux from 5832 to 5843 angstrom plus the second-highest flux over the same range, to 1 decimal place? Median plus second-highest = 41.8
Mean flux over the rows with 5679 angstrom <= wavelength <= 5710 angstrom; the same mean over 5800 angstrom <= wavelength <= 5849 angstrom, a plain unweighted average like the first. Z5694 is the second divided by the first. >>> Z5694 1.06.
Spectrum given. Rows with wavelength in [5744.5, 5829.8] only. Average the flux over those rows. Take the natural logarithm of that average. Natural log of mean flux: 3.003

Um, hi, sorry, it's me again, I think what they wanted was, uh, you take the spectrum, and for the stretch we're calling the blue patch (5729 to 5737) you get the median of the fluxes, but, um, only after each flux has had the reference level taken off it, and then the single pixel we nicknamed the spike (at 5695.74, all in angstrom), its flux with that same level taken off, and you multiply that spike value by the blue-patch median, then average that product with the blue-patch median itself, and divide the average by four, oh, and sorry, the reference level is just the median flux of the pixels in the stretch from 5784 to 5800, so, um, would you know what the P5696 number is -0.04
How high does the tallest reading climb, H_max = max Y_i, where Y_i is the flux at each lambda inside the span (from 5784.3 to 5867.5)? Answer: 21.67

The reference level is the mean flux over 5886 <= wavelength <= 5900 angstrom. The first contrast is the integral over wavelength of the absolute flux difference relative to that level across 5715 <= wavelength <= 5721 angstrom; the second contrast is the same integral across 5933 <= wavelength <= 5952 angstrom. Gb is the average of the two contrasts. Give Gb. 28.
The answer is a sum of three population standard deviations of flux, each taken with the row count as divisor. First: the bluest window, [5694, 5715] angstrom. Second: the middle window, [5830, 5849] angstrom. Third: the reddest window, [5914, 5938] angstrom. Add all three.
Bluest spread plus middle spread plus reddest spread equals 1.4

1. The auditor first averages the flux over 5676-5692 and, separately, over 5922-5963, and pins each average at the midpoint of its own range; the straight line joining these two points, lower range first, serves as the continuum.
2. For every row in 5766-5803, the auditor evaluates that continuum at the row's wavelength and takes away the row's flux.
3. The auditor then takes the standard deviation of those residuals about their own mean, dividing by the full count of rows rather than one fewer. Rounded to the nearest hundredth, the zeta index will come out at 0.79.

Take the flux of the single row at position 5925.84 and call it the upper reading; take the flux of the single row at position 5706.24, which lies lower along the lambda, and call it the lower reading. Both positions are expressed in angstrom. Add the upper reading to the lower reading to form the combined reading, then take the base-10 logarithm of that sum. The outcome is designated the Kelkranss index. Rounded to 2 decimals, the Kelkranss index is 1.59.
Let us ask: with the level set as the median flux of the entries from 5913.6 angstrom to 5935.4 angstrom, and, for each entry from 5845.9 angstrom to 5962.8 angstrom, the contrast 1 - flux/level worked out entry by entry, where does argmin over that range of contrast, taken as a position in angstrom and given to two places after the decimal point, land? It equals 5847.23 angstrom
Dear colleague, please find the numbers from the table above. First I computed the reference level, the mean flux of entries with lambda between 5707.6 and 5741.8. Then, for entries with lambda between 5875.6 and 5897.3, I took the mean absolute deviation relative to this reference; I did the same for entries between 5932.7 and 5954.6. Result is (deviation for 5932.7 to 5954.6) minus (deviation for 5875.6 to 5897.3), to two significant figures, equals -1.5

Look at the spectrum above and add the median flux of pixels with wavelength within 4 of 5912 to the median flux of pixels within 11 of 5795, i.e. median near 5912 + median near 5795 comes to 40.0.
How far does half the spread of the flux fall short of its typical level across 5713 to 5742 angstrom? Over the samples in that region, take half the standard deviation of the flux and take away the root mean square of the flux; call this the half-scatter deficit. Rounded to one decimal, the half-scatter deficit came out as -19.7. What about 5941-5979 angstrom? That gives -19.6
